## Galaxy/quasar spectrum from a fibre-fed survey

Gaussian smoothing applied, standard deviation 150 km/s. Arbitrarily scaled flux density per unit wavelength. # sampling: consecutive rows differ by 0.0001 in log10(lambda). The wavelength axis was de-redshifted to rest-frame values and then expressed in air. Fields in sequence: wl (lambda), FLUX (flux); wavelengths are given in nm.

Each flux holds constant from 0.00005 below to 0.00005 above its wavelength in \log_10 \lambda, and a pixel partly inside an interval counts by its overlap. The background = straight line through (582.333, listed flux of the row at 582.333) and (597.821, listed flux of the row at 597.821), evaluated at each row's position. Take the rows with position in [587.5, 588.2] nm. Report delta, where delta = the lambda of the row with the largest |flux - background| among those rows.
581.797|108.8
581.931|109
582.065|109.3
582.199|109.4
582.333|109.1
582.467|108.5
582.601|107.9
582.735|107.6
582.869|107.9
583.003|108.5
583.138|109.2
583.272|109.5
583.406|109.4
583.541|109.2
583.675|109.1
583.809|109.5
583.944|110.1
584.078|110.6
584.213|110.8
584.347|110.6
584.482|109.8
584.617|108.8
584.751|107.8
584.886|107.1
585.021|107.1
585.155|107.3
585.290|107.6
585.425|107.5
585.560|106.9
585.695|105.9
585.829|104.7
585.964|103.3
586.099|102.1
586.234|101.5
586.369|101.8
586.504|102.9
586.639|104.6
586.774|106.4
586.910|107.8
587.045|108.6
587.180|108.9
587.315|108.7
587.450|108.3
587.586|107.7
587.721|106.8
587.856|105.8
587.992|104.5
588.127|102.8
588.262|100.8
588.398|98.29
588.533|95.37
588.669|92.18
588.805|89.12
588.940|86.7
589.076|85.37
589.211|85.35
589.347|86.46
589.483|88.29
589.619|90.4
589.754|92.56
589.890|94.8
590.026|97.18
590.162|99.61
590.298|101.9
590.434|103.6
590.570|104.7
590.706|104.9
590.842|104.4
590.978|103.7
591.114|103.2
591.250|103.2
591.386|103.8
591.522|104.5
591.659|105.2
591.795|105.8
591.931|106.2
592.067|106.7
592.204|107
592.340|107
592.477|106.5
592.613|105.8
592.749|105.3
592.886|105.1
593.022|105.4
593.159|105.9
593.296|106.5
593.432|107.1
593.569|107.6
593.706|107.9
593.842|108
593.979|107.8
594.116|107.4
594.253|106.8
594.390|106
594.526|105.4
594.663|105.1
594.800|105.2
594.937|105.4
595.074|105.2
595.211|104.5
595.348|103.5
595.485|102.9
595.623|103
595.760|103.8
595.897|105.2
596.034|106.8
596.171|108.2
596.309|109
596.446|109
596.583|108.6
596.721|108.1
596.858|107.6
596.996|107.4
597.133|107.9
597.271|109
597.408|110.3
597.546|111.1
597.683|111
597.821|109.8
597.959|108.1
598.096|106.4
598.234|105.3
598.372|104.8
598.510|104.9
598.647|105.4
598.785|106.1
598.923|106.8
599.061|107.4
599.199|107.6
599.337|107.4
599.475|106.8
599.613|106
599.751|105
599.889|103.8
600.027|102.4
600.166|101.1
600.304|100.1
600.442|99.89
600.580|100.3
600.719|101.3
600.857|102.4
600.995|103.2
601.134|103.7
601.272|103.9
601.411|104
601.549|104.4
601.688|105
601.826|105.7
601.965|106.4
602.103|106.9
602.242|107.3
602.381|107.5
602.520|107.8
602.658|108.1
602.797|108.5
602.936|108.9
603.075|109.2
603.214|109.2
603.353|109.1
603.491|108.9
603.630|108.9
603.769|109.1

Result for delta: 588.127 nm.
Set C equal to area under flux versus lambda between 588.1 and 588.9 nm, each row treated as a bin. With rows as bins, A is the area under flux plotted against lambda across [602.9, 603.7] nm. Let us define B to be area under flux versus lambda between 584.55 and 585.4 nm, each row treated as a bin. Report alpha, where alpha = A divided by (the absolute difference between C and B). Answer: 6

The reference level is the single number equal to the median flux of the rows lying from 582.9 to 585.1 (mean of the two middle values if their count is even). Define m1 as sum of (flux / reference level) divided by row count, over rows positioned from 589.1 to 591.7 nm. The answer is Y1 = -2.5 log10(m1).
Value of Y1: 0.11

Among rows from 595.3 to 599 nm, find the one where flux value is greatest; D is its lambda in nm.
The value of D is 597.546 nm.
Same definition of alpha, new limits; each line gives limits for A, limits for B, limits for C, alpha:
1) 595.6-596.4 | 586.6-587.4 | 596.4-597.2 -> 231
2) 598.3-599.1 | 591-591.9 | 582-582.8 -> 12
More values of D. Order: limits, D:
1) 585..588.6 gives 587.180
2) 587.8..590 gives 587.856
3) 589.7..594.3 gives 593.842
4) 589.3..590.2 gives 590.162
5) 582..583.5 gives 583.272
